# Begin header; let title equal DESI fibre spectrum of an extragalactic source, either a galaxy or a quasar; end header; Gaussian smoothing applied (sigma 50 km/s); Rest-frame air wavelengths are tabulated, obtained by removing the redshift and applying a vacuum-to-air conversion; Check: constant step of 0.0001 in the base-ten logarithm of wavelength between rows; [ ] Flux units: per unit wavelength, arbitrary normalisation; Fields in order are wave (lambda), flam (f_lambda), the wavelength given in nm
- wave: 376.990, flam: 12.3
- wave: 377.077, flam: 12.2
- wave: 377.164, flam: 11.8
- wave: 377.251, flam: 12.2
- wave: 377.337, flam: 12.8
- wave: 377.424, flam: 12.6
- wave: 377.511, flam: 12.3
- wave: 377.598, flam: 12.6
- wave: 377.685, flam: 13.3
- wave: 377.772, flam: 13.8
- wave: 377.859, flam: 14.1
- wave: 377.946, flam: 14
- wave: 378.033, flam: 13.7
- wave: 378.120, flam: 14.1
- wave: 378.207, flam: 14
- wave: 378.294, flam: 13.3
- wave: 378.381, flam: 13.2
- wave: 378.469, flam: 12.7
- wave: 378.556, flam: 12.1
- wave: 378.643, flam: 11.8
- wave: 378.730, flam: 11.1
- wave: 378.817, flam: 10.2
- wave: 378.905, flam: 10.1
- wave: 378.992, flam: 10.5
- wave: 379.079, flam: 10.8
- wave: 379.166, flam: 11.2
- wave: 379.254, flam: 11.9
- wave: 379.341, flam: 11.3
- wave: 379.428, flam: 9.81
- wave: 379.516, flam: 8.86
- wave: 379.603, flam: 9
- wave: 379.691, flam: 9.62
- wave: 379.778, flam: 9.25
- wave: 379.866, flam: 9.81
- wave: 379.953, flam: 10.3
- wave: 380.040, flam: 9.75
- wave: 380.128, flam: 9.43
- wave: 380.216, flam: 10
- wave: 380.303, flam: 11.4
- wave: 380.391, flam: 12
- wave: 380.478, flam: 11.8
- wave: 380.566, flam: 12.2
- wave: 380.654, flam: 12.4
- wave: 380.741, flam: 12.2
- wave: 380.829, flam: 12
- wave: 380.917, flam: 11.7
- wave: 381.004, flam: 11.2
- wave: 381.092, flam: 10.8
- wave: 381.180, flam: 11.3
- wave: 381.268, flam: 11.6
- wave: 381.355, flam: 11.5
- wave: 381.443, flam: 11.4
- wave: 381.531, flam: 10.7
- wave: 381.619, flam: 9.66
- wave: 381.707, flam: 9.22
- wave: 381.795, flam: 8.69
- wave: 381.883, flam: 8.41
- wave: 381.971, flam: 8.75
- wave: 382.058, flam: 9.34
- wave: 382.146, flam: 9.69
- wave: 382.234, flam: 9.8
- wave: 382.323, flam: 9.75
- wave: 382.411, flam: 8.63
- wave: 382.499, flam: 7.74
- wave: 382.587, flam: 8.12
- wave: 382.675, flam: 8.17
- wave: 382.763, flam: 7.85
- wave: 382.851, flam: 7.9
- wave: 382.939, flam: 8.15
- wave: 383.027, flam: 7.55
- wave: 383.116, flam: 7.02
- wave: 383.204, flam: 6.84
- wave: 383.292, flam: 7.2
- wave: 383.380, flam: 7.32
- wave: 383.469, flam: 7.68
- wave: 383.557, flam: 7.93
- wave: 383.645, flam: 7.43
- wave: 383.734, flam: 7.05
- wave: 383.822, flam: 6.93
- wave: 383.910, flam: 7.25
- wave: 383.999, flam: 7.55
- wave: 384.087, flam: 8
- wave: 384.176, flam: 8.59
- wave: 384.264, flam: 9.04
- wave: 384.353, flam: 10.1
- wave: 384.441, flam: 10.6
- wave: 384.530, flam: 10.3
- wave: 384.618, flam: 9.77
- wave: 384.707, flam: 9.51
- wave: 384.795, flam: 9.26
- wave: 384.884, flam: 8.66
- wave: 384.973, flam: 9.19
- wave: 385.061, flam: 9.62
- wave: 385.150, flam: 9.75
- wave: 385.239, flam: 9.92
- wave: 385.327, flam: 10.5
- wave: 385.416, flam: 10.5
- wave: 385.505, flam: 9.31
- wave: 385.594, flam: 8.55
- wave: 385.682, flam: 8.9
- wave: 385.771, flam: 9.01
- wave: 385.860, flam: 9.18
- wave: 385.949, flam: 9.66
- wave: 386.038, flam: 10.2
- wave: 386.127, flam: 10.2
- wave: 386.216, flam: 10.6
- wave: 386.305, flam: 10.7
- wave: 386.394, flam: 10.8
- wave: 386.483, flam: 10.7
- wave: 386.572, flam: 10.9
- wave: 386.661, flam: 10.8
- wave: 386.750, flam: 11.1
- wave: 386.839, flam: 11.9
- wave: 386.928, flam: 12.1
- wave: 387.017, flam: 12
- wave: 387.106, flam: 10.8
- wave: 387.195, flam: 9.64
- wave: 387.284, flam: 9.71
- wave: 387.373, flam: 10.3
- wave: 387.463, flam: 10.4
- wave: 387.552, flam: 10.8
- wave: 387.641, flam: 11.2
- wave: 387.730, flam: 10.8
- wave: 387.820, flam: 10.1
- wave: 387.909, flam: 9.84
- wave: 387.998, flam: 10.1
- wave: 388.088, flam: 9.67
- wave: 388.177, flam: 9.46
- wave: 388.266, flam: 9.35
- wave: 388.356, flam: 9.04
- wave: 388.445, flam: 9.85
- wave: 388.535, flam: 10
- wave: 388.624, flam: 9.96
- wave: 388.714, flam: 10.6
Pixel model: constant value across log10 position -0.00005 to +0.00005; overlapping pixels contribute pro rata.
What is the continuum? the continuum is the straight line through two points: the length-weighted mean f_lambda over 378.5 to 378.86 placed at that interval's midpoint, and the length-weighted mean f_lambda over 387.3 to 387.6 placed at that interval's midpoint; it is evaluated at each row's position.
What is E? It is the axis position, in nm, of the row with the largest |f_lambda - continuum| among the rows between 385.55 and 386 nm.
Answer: 385.594 nm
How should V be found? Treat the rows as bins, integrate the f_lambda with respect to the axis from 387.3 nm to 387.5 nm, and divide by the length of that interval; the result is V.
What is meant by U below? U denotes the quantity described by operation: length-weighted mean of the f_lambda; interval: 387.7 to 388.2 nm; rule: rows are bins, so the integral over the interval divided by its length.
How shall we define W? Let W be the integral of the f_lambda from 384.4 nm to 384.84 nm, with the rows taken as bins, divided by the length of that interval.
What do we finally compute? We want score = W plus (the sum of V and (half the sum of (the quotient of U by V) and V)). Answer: 25.7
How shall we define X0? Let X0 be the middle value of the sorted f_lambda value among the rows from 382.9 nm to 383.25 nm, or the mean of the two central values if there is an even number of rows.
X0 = 7.3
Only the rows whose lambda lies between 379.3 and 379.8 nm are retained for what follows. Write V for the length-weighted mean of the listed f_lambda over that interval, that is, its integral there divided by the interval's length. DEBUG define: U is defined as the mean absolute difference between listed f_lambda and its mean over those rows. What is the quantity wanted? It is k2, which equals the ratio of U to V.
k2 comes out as 0.06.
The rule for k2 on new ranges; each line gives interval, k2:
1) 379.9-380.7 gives 0.09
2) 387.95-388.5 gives 0.03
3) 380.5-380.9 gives 0.01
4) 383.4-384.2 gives 0.05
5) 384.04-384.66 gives 0.09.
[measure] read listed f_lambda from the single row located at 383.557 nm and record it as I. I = 7.93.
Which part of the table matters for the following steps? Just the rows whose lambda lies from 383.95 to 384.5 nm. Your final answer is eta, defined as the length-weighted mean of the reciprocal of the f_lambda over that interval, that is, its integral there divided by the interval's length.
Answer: 0.113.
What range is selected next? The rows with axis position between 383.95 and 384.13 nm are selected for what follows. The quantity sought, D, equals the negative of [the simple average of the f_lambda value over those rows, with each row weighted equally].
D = -8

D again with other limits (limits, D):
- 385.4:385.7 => -9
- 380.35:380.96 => -12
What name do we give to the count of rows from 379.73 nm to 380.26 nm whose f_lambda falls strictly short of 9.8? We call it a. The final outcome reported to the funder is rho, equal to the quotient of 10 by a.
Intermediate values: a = 3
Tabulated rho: 3.3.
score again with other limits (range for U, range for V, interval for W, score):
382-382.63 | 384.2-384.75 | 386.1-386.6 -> 25.9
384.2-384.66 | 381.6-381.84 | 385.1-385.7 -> 23.9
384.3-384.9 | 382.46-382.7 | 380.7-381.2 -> 24.2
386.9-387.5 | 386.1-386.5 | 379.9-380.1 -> 26.4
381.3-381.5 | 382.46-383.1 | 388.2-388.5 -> 22.0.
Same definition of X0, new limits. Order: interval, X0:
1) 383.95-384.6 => 9.0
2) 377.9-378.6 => 13.5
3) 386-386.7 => 10.7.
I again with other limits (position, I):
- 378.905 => 10.1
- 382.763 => 7.85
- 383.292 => 7.2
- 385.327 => 10.5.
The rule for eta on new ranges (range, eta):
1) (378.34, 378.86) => 0.085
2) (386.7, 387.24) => 0.090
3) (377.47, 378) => 0.075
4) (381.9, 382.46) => 0.108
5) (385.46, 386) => 0.110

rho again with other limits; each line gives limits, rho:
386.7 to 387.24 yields 10.0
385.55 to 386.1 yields 2.0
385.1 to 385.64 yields 3.3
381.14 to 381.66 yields 10.0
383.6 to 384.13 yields 1.7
